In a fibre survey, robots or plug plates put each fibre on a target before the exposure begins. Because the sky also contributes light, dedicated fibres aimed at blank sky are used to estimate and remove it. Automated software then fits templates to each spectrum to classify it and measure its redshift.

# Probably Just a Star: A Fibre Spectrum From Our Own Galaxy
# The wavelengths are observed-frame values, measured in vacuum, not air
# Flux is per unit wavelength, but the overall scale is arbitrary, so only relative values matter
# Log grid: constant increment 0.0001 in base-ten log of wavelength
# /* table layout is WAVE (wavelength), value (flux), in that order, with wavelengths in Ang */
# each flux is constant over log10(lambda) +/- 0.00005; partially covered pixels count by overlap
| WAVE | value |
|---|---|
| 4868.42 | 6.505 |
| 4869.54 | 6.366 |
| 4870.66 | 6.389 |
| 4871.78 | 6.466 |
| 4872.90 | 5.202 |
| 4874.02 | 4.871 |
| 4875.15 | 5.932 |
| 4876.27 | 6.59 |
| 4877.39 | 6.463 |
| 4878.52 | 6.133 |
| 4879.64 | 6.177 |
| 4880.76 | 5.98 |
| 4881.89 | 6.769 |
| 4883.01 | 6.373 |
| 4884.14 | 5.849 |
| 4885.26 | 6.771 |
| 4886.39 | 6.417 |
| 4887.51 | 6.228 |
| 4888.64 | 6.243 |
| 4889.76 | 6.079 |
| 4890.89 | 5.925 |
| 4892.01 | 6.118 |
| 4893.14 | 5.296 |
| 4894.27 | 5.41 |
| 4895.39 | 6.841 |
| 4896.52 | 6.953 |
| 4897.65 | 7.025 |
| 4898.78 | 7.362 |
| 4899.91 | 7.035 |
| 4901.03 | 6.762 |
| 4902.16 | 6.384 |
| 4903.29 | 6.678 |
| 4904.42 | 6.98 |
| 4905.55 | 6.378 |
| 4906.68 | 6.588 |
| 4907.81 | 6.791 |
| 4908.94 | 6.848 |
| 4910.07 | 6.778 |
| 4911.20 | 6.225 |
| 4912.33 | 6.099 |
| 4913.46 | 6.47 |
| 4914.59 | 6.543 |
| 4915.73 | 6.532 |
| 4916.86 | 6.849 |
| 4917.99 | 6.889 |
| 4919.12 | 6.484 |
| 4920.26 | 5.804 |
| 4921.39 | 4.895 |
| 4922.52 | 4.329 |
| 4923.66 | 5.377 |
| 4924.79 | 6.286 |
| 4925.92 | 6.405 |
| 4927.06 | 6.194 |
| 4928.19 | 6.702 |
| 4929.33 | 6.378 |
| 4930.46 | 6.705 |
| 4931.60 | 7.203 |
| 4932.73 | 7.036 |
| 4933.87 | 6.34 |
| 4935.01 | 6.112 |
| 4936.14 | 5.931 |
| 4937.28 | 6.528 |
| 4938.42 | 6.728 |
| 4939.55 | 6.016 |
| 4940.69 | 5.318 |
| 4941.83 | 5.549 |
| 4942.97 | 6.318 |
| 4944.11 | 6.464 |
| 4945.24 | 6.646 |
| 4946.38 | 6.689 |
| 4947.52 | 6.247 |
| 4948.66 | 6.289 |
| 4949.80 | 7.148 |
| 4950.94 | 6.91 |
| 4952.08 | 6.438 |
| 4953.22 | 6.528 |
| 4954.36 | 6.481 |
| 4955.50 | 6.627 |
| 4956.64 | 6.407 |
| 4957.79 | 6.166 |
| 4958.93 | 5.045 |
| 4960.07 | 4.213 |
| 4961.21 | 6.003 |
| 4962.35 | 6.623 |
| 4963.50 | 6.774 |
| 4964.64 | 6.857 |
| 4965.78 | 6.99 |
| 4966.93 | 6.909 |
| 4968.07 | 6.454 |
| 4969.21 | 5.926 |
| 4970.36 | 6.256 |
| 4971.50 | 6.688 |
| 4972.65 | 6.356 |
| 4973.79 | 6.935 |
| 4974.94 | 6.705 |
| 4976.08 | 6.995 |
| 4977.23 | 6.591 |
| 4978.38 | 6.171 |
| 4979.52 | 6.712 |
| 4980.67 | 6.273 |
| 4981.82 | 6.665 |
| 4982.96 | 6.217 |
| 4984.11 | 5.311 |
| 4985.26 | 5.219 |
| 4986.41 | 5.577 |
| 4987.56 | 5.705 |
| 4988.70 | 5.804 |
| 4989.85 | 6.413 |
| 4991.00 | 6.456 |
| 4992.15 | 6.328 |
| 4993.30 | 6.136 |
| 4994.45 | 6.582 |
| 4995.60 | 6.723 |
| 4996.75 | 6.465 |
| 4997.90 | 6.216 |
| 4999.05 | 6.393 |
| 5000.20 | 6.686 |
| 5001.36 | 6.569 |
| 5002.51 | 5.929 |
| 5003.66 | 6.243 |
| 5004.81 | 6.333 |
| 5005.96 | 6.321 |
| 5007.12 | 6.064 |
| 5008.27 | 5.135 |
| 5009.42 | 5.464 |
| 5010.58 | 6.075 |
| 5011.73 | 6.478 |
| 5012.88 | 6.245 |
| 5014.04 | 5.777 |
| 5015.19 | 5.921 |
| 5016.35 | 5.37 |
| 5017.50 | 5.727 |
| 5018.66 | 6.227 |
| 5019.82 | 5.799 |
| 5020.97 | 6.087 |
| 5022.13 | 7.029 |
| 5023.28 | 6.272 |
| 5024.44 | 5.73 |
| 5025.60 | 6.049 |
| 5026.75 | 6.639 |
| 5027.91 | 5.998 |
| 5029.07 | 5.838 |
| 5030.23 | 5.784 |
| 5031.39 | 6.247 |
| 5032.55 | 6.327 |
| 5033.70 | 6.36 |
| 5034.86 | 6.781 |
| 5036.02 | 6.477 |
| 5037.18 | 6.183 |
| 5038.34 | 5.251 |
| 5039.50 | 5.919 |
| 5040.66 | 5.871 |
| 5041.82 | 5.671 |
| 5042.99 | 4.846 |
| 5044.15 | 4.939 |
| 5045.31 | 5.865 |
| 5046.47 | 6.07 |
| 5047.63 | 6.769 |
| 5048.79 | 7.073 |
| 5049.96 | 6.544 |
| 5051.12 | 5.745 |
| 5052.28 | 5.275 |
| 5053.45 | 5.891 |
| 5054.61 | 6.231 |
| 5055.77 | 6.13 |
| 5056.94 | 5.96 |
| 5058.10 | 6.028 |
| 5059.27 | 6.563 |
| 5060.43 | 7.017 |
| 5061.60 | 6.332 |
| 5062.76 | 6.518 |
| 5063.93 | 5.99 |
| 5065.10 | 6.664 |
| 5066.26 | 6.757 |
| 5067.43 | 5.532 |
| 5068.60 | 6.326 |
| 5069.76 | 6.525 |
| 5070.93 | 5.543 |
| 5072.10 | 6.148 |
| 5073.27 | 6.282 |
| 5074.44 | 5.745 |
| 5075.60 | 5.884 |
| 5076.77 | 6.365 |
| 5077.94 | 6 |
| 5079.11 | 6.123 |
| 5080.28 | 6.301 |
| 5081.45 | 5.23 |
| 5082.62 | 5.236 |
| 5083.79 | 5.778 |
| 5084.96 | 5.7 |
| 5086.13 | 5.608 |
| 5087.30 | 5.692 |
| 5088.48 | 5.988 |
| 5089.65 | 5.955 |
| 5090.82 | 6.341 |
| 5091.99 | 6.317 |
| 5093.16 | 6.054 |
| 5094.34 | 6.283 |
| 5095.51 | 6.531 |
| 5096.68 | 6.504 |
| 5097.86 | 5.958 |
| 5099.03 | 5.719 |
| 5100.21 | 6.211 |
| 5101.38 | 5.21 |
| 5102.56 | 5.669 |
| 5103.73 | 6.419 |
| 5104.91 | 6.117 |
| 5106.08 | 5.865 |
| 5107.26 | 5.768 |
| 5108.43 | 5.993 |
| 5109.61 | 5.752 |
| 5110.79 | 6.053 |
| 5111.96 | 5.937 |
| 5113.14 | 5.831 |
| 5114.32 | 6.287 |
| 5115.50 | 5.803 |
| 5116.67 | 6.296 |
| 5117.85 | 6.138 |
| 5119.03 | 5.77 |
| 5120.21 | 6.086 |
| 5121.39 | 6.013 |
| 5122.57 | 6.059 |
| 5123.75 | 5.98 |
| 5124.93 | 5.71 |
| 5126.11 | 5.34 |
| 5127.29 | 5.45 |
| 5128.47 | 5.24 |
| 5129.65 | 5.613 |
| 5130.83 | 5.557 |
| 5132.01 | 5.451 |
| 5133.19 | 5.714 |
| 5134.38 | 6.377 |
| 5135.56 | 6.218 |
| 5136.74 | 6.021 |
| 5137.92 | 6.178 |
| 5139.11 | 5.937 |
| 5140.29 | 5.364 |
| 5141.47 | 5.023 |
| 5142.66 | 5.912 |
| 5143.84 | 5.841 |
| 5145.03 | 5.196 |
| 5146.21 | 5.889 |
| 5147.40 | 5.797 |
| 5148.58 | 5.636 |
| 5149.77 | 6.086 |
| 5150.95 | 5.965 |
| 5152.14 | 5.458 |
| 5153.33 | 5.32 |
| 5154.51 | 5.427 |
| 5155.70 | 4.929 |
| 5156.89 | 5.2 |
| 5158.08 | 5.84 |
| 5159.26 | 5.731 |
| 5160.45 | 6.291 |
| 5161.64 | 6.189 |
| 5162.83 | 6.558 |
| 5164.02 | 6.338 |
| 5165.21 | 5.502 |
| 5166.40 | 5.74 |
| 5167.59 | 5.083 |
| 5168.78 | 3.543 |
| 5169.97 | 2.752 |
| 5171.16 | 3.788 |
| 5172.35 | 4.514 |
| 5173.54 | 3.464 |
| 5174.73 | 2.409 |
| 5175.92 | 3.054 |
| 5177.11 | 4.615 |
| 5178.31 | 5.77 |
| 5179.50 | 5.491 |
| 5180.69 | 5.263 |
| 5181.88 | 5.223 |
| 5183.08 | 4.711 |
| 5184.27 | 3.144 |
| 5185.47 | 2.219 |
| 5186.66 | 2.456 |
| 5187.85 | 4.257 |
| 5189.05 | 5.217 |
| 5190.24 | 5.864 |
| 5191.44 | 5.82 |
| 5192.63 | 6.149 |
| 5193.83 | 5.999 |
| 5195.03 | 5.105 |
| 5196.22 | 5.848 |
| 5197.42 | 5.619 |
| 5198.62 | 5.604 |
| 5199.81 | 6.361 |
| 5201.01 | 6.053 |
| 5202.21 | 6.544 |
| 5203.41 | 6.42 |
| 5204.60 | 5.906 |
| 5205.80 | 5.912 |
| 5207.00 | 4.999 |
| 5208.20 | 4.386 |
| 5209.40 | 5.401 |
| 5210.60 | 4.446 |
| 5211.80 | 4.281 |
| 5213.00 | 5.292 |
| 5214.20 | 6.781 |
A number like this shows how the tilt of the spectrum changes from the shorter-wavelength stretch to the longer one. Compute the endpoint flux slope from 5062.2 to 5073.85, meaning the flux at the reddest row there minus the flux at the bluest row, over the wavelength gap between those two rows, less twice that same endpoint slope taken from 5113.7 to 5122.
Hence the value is 0.055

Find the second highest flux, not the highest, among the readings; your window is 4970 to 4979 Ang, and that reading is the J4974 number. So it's 6.935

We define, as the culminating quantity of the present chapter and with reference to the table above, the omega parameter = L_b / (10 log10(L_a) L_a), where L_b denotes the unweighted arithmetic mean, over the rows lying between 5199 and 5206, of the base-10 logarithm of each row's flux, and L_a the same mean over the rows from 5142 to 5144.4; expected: -0.90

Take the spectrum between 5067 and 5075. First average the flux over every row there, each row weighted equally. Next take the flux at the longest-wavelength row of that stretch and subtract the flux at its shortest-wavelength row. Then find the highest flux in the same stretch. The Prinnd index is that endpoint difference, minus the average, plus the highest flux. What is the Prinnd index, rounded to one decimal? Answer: 0.7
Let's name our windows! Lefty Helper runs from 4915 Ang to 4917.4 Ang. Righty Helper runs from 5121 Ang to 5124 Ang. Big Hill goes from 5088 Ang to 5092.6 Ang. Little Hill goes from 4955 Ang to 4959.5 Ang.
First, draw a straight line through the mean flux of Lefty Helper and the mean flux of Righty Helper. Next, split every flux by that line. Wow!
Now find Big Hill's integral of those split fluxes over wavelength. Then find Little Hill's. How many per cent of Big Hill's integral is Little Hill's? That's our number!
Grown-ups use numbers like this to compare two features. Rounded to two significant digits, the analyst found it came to 90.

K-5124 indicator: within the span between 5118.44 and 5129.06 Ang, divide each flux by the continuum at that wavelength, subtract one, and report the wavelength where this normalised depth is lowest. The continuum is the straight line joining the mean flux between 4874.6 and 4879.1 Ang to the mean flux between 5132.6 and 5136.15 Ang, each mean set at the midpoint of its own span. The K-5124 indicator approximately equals 5128.47 Ang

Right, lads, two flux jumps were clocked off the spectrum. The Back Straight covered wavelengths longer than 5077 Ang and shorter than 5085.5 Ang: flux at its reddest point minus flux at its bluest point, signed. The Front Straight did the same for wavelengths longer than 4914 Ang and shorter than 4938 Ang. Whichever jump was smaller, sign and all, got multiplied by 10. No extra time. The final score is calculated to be -3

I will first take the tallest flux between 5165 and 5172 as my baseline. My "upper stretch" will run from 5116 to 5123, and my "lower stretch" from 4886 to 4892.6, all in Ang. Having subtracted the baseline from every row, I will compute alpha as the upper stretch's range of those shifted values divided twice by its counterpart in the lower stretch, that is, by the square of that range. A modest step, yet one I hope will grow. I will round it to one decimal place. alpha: 2.2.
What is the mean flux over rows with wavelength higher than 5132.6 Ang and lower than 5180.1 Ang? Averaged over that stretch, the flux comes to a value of 5.30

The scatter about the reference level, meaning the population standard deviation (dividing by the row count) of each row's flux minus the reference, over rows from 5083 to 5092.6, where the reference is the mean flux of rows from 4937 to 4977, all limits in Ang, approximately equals 0.3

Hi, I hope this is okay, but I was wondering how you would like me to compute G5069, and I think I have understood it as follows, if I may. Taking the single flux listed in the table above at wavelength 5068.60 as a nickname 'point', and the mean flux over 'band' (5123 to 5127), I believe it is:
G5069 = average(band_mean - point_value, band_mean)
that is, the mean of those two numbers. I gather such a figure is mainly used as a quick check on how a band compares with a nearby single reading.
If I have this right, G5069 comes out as 2.51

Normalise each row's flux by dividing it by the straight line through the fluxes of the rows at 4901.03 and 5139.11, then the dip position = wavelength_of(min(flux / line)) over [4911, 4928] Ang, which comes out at 4922.52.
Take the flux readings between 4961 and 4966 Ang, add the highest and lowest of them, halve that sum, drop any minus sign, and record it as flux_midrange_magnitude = 6.5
